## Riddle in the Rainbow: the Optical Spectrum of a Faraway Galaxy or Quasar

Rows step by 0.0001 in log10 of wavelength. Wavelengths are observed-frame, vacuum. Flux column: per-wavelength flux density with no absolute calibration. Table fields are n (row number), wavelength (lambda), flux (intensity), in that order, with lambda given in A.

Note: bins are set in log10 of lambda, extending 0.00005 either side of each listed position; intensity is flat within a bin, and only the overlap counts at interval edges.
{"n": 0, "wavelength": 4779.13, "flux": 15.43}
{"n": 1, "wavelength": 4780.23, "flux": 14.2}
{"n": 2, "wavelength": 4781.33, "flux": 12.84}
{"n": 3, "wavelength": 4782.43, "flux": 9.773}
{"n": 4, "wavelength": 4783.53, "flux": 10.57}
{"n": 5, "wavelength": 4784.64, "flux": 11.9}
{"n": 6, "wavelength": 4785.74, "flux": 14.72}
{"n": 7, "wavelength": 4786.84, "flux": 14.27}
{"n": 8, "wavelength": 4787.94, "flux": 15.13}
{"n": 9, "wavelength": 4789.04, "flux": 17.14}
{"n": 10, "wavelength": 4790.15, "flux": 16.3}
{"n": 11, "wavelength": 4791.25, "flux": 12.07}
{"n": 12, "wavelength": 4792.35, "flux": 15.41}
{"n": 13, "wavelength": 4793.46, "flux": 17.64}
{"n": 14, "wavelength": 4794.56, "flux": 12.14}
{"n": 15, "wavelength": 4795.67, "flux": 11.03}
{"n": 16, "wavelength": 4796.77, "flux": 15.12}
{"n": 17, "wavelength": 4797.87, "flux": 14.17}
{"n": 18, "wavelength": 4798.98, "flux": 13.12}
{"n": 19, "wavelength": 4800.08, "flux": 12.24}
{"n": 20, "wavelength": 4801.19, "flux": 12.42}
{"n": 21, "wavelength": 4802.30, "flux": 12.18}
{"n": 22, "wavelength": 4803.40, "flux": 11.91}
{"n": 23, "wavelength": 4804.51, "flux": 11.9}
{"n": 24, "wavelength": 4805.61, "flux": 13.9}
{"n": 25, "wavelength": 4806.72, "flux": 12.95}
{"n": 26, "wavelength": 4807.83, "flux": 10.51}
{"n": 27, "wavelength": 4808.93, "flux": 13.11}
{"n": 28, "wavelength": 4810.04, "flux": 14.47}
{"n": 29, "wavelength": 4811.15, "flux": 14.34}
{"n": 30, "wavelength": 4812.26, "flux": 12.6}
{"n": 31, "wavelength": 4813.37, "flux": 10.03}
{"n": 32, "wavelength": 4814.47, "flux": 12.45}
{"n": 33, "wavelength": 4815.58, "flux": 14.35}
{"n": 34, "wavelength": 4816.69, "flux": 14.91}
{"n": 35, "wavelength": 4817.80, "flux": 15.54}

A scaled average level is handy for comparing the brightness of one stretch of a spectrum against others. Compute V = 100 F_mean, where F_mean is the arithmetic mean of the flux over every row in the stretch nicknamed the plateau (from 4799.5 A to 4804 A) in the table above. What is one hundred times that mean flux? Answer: 1219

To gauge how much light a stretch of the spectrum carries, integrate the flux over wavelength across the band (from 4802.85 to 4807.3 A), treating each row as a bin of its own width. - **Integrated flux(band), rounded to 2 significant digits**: 56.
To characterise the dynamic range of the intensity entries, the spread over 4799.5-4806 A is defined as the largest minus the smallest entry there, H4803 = 2.0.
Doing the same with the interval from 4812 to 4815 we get 2.6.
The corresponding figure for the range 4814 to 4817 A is 2.5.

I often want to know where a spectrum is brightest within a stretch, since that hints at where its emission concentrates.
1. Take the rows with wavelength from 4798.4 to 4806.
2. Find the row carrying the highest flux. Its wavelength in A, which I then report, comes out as 4805.61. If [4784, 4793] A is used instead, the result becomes 4789.04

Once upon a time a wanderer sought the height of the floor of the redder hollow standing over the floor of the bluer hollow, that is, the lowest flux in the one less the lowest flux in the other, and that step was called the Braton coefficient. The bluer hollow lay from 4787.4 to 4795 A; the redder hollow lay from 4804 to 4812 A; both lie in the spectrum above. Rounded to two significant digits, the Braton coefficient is -1.6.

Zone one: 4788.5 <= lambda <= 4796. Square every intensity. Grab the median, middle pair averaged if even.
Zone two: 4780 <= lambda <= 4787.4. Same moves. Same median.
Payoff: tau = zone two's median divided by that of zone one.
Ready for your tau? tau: 0.69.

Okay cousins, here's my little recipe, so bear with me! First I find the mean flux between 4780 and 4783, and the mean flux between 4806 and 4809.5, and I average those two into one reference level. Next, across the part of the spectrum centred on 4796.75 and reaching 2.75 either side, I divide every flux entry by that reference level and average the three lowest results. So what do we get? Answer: 0.99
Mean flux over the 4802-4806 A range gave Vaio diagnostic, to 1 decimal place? 12.5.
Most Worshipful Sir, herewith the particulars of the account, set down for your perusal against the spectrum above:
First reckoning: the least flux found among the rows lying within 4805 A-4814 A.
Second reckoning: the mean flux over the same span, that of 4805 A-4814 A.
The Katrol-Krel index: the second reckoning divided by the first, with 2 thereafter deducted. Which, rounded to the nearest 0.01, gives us -0.73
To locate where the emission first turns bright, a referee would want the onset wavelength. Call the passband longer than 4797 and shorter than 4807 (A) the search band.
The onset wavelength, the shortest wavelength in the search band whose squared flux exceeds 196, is 4797.87 A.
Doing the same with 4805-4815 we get 4810.04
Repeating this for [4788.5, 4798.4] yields 4789.04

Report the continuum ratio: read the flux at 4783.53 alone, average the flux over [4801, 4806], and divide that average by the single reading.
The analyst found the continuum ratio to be 1.18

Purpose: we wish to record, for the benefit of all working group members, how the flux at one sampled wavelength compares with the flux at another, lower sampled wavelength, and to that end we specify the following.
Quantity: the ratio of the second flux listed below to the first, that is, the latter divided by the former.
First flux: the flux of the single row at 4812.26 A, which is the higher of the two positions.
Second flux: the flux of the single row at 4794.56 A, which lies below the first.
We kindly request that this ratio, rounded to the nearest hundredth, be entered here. 0.96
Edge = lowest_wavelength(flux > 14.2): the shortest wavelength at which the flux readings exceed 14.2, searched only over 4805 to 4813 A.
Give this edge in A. 4810.04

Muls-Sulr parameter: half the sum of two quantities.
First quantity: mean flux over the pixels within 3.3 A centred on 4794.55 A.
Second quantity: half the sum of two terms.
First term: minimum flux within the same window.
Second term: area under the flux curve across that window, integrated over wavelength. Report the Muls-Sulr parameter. 20.8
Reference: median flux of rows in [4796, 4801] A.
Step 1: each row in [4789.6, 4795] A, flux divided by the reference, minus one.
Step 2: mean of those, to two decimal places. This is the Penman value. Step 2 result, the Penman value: 0.08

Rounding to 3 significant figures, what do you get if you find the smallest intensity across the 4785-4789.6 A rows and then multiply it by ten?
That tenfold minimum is 143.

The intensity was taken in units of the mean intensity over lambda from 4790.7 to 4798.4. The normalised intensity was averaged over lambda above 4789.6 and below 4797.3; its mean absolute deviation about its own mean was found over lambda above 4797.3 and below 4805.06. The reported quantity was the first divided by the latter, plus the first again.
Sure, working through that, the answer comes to 24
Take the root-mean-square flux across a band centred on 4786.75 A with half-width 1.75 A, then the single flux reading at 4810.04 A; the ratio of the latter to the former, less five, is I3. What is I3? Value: -4.02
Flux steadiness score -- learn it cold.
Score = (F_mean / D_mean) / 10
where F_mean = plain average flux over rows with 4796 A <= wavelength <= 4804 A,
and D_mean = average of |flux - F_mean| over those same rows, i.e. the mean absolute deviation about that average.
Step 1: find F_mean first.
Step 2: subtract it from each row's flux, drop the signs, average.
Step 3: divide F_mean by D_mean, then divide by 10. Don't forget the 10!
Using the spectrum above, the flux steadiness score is 1.36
